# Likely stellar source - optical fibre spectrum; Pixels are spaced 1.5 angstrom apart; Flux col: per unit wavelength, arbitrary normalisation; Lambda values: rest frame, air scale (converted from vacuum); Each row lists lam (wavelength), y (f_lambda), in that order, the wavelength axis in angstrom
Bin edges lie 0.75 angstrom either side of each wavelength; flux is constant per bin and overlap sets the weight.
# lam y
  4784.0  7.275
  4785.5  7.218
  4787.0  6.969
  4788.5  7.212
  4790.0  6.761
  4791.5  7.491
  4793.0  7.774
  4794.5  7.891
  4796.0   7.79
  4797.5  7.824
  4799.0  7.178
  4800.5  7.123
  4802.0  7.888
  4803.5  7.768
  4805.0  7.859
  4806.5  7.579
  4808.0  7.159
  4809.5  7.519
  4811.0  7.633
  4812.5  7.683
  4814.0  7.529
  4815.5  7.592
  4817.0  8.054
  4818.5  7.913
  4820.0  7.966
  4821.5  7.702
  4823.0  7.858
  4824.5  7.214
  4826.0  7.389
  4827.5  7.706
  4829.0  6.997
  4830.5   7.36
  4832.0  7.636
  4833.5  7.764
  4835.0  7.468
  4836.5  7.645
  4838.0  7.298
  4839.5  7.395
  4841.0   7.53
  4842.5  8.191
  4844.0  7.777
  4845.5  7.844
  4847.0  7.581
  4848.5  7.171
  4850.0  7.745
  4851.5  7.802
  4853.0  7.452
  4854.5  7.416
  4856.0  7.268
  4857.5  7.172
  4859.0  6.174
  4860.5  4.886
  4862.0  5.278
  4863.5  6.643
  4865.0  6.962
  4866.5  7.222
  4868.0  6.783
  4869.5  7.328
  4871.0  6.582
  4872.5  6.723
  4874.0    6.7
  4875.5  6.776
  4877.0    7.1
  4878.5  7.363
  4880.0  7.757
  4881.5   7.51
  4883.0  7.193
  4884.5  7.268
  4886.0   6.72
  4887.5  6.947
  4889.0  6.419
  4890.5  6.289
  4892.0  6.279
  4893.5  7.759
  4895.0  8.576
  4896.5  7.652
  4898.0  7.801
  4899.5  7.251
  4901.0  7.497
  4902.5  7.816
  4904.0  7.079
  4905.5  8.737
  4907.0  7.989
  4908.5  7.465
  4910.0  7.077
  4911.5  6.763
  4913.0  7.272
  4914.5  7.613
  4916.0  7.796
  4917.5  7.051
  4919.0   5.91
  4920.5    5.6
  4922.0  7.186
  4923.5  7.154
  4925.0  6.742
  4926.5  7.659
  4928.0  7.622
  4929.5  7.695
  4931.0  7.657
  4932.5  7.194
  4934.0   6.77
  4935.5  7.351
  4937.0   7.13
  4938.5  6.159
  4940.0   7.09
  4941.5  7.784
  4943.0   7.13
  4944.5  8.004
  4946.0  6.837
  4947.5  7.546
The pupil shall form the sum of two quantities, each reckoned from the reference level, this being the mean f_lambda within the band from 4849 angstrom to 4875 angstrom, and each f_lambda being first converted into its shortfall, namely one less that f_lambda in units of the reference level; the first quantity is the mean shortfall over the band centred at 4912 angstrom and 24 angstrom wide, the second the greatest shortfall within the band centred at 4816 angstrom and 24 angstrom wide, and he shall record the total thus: -0.11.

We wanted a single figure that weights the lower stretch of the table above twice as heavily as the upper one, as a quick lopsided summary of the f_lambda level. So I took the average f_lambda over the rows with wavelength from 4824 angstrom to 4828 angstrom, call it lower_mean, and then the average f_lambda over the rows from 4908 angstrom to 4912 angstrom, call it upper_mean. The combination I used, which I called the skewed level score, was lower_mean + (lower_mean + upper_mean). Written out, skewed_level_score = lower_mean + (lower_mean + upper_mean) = 22.0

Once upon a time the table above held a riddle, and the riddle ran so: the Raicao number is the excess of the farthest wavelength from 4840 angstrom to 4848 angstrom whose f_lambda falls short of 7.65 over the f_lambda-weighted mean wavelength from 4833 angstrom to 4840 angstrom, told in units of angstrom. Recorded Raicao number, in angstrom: 10.5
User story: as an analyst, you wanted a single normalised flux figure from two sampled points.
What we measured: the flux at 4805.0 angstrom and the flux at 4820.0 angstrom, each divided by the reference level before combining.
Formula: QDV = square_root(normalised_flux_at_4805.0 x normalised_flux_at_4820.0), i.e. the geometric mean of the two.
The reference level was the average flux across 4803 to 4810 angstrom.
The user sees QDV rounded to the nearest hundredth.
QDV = 1.04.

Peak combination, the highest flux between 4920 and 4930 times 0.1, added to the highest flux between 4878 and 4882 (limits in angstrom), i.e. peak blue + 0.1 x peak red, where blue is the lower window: 8.53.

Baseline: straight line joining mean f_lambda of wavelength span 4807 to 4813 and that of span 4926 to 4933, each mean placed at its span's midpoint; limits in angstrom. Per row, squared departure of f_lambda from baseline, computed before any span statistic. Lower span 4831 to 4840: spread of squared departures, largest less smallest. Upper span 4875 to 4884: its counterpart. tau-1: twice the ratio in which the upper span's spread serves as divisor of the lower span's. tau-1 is 0.2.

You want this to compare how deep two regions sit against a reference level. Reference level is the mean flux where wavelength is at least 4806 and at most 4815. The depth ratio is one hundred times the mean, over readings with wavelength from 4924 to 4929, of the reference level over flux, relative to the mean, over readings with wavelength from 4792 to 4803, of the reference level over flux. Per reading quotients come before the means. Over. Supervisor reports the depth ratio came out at 104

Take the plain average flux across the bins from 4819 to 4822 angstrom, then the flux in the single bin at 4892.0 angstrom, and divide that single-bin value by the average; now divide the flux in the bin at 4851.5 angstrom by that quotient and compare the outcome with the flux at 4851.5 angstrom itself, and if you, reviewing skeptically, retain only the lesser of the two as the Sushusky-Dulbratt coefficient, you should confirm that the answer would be 7.8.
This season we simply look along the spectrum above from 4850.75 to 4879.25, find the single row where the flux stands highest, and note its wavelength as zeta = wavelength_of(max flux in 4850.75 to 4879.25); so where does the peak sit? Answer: 4851.5 angstrom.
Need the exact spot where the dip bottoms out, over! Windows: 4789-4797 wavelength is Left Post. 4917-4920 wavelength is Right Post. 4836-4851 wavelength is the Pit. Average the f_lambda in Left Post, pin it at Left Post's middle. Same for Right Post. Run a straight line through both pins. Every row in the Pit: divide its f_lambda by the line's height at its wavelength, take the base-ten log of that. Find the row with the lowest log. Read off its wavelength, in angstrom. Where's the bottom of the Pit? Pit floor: 4848.5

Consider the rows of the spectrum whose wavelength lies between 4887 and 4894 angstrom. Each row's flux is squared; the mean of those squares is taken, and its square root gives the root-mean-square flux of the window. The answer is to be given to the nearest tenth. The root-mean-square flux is 6.8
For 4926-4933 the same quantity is 7.6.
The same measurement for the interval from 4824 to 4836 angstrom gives 7.4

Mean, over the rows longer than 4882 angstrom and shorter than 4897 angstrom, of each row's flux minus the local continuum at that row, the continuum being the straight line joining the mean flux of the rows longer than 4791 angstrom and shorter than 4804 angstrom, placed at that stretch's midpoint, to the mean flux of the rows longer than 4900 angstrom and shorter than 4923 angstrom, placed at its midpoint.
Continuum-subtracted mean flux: -0.22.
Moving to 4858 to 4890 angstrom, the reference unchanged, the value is -0.60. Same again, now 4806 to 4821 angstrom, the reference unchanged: 0.08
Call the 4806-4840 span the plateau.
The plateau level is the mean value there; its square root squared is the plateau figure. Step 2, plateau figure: 7.57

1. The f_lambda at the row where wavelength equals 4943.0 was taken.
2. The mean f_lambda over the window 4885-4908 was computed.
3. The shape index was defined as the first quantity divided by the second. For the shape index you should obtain 0.97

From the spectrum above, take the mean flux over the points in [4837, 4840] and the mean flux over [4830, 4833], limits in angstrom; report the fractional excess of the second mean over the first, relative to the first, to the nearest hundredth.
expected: 0.02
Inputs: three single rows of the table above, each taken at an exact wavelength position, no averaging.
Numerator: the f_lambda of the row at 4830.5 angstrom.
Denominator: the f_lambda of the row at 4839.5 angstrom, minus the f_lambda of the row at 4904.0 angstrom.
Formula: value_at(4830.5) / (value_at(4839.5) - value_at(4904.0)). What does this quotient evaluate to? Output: 23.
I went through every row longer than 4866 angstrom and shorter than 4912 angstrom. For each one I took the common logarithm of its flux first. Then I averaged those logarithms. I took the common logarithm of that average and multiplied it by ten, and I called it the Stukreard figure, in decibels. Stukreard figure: -0.66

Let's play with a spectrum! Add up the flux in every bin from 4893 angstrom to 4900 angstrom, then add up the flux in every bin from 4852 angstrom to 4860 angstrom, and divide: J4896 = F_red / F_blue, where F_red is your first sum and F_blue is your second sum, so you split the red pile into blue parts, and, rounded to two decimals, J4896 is 1.10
